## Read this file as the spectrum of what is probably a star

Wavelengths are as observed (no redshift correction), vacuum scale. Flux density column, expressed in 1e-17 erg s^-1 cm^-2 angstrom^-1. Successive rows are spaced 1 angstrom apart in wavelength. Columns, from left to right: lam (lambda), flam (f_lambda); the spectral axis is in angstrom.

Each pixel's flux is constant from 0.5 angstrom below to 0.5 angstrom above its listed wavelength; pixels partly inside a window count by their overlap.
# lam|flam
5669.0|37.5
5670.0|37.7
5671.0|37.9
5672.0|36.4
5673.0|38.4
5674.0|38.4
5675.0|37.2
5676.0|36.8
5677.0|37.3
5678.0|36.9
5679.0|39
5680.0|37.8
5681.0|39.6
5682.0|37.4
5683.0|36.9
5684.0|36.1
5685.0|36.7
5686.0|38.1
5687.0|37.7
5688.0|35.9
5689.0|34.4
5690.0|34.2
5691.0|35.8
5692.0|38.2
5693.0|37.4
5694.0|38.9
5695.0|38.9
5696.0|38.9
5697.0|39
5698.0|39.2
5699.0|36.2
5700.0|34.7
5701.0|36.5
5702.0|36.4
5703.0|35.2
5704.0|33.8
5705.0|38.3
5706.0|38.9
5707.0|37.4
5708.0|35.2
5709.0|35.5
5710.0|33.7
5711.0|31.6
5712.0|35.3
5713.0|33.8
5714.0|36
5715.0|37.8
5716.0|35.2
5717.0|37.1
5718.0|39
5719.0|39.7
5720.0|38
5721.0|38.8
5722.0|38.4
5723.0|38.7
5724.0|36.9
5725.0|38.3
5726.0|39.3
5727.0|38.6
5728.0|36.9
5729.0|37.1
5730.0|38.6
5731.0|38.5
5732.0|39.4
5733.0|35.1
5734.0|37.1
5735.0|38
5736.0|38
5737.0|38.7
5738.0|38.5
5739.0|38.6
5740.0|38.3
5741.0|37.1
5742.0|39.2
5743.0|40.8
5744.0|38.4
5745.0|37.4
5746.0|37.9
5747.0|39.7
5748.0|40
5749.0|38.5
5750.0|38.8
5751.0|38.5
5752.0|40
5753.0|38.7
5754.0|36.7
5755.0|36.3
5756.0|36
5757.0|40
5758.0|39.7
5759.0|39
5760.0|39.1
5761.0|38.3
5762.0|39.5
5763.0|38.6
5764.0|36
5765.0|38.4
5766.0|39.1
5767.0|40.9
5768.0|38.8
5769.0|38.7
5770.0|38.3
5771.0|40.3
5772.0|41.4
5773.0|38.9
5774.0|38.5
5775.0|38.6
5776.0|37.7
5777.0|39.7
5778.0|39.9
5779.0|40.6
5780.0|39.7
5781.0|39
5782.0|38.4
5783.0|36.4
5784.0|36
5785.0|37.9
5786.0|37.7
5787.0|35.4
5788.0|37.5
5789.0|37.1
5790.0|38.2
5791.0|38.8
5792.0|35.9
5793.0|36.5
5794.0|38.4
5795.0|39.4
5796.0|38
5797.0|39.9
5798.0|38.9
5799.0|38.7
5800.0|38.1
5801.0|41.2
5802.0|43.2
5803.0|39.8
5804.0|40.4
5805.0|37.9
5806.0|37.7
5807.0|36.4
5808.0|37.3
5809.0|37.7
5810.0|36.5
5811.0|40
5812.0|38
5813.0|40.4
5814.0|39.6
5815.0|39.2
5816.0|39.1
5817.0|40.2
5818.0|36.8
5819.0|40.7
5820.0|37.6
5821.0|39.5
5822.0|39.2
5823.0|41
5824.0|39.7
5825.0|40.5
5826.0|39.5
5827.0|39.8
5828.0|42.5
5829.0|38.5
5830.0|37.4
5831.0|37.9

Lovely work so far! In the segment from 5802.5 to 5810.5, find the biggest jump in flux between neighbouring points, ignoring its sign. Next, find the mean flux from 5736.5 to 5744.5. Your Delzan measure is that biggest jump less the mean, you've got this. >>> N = -36.2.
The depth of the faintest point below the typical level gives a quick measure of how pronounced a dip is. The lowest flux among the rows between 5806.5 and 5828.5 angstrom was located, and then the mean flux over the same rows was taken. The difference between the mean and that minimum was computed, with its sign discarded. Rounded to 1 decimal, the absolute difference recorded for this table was 2.7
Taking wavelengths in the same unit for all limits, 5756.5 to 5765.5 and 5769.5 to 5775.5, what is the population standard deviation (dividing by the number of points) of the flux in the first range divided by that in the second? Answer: 0.98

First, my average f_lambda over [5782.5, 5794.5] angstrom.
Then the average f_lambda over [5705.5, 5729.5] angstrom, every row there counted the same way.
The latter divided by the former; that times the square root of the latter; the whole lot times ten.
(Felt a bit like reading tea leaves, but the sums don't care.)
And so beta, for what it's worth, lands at 60.5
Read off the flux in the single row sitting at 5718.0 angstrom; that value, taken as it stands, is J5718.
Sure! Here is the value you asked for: 39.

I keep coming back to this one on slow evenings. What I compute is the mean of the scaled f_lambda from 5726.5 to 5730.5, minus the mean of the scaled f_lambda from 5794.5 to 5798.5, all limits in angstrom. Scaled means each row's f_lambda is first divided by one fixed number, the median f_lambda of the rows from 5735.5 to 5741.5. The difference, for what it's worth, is -0.033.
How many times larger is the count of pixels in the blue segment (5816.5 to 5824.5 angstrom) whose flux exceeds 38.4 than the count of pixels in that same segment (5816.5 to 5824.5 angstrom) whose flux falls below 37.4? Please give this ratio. 6.0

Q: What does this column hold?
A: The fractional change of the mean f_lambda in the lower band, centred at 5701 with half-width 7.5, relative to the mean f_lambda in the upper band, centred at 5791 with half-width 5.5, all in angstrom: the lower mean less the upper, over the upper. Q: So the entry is -0.010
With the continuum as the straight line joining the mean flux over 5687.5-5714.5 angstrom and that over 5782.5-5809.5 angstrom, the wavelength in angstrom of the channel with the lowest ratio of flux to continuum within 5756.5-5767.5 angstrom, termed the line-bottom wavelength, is 5764.0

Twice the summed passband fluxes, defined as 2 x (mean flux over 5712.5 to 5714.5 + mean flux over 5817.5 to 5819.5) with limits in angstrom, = 147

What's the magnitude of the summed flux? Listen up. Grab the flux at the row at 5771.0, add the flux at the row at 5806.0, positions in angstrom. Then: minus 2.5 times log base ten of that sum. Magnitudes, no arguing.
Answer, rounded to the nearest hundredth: -4.73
